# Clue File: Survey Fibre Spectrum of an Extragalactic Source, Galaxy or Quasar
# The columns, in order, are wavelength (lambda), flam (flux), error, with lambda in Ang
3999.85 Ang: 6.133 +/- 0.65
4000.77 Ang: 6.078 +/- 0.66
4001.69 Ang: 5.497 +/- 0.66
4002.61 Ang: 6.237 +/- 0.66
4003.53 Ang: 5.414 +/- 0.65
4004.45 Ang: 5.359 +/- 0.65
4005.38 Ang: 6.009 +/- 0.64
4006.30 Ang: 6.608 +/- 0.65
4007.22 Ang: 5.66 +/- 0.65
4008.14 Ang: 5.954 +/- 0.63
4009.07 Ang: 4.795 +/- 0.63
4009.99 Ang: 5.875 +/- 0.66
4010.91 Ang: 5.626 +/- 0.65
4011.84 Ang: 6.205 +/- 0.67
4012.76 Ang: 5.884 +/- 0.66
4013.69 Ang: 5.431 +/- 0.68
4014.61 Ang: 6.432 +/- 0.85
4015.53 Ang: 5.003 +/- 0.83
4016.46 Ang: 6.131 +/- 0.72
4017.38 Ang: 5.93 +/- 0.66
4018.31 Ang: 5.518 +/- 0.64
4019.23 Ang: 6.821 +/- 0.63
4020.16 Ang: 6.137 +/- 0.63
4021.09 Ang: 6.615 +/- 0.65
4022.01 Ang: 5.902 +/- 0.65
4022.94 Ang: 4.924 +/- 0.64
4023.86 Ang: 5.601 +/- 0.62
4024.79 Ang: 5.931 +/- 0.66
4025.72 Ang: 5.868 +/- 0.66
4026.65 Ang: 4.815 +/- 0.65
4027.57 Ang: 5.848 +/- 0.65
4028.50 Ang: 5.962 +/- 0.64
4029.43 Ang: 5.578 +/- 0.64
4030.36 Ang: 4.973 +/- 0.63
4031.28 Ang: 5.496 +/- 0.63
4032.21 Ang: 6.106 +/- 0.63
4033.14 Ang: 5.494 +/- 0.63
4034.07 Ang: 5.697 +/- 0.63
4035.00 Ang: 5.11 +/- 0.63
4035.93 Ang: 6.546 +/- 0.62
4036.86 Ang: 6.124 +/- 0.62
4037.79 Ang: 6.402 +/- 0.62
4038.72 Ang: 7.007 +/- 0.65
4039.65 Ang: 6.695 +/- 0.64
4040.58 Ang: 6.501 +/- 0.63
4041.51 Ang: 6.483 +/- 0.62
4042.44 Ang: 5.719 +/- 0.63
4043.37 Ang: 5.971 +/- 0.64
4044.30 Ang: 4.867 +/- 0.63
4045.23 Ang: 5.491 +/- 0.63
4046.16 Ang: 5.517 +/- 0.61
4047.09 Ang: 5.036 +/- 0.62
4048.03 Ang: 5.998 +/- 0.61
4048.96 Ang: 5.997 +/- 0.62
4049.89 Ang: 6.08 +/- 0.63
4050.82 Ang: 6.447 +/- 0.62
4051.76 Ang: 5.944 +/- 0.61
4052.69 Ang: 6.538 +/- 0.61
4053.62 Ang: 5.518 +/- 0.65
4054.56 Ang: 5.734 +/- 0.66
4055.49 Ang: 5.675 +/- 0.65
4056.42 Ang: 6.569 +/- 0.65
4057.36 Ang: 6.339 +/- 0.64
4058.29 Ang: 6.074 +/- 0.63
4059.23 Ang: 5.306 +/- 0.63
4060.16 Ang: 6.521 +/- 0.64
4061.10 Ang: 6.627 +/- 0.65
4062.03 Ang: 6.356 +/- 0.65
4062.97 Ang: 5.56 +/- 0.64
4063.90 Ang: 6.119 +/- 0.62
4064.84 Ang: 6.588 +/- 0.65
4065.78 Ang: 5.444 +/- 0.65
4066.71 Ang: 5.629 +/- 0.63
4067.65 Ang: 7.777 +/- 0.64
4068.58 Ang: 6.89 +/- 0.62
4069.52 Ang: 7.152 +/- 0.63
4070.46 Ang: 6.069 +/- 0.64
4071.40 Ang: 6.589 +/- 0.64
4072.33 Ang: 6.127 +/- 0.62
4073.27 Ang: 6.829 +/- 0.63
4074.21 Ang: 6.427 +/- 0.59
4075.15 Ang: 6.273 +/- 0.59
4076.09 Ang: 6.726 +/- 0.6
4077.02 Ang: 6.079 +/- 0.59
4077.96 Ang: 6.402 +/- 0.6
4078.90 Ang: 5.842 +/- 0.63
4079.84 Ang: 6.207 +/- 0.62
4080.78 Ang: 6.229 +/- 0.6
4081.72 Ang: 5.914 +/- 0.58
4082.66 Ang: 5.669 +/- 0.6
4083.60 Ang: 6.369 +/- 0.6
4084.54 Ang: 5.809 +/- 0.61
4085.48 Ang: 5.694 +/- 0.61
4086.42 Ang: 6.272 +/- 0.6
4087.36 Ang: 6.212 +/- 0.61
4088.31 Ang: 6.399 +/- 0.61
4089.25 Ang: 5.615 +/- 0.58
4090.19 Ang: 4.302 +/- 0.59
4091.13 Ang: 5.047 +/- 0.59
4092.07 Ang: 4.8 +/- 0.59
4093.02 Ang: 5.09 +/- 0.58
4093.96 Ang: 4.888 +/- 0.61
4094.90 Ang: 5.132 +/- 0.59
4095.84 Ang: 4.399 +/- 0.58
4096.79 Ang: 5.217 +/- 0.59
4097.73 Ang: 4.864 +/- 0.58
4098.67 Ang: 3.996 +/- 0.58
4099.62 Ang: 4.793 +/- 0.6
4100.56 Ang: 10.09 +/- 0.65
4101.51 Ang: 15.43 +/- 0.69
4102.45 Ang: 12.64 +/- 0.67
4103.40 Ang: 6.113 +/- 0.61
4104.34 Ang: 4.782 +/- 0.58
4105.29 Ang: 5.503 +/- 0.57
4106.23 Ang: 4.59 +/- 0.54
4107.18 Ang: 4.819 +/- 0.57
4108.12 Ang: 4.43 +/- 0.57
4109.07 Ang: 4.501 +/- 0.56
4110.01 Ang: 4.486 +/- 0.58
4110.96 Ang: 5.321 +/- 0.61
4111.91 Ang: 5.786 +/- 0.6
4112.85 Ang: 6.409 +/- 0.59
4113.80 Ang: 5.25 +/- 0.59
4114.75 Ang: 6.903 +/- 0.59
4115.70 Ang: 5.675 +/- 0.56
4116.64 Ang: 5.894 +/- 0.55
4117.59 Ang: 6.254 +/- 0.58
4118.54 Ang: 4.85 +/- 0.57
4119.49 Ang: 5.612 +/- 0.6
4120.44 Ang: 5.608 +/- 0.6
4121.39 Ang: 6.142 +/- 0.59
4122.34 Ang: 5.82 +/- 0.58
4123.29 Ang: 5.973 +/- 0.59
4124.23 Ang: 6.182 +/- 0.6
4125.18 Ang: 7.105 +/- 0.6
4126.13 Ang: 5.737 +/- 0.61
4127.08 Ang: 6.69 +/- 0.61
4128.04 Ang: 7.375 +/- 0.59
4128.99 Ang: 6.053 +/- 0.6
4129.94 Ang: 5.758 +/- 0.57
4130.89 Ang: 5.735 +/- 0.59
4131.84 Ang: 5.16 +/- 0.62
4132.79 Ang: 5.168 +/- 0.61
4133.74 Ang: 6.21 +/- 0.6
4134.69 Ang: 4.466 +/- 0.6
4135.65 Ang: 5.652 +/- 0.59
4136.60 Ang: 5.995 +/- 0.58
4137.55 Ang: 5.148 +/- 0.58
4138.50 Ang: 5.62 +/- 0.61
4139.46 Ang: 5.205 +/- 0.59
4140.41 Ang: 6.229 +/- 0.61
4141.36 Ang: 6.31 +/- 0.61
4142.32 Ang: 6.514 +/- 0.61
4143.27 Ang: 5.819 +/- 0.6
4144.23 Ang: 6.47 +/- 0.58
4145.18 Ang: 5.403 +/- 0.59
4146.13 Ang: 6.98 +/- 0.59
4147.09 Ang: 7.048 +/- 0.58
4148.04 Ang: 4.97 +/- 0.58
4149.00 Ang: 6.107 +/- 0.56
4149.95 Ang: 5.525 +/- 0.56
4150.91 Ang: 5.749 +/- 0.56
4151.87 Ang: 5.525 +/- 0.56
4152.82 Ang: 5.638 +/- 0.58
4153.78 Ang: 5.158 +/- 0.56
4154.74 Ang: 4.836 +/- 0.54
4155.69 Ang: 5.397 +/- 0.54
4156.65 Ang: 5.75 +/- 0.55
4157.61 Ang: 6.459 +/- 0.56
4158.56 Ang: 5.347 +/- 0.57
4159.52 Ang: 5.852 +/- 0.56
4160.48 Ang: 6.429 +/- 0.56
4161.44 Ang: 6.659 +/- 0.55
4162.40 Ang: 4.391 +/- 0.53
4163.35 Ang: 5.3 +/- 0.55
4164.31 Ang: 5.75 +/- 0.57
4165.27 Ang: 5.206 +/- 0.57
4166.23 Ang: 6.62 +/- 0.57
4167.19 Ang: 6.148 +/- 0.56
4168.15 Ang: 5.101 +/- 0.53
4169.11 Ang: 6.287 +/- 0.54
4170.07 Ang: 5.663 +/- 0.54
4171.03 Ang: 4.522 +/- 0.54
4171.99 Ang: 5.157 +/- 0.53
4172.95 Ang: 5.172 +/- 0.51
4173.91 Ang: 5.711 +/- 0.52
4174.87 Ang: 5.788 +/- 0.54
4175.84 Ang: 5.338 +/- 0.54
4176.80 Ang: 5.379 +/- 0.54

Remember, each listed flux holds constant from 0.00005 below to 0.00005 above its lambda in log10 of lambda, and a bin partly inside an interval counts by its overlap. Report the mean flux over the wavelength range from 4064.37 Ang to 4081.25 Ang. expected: 6.40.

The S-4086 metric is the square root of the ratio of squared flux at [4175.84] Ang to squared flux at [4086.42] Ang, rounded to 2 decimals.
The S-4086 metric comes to 0.85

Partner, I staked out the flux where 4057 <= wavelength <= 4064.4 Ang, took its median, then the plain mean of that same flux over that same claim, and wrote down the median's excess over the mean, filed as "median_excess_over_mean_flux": 0.12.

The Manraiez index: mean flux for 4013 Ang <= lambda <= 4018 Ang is 5.8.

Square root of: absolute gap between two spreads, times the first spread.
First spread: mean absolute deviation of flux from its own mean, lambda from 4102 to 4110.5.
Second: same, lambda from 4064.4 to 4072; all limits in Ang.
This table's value 1.3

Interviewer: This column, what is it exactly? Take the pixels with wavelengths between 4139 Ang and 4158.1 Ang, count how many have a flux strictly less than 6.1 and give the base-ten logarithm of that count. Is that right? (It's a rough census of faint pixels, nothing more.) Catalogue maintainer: 1.08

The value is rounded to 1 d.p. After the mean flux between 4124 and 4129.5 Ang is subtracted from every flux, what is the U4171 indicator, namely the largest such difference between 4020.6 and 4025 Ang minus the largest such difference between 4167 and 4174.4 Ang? 0.3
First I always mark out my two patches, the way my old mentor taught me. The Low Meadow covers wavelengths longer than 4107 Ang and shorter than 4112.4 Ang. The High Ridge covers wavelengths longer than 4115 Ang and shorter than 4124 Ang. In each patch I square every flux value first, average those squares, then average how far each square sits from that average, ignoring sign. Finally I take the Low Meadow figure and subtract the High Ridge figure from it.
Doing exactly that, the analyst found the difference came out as 1.2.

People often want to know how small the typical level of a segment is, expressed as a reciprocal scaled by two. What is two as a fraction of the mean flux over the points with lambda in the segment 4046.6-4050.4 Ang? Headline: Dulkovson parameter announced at 0.346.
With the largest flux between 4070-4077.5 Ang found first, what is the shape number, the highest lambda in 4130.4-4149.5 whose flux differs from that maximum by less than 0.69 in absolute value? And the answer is 4147.09 Ang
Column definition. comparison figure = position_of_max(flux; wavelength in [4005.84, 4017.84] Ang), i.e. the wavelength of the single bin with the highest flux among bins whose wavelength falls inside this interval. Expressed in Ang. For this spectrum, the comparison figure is 4006.30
